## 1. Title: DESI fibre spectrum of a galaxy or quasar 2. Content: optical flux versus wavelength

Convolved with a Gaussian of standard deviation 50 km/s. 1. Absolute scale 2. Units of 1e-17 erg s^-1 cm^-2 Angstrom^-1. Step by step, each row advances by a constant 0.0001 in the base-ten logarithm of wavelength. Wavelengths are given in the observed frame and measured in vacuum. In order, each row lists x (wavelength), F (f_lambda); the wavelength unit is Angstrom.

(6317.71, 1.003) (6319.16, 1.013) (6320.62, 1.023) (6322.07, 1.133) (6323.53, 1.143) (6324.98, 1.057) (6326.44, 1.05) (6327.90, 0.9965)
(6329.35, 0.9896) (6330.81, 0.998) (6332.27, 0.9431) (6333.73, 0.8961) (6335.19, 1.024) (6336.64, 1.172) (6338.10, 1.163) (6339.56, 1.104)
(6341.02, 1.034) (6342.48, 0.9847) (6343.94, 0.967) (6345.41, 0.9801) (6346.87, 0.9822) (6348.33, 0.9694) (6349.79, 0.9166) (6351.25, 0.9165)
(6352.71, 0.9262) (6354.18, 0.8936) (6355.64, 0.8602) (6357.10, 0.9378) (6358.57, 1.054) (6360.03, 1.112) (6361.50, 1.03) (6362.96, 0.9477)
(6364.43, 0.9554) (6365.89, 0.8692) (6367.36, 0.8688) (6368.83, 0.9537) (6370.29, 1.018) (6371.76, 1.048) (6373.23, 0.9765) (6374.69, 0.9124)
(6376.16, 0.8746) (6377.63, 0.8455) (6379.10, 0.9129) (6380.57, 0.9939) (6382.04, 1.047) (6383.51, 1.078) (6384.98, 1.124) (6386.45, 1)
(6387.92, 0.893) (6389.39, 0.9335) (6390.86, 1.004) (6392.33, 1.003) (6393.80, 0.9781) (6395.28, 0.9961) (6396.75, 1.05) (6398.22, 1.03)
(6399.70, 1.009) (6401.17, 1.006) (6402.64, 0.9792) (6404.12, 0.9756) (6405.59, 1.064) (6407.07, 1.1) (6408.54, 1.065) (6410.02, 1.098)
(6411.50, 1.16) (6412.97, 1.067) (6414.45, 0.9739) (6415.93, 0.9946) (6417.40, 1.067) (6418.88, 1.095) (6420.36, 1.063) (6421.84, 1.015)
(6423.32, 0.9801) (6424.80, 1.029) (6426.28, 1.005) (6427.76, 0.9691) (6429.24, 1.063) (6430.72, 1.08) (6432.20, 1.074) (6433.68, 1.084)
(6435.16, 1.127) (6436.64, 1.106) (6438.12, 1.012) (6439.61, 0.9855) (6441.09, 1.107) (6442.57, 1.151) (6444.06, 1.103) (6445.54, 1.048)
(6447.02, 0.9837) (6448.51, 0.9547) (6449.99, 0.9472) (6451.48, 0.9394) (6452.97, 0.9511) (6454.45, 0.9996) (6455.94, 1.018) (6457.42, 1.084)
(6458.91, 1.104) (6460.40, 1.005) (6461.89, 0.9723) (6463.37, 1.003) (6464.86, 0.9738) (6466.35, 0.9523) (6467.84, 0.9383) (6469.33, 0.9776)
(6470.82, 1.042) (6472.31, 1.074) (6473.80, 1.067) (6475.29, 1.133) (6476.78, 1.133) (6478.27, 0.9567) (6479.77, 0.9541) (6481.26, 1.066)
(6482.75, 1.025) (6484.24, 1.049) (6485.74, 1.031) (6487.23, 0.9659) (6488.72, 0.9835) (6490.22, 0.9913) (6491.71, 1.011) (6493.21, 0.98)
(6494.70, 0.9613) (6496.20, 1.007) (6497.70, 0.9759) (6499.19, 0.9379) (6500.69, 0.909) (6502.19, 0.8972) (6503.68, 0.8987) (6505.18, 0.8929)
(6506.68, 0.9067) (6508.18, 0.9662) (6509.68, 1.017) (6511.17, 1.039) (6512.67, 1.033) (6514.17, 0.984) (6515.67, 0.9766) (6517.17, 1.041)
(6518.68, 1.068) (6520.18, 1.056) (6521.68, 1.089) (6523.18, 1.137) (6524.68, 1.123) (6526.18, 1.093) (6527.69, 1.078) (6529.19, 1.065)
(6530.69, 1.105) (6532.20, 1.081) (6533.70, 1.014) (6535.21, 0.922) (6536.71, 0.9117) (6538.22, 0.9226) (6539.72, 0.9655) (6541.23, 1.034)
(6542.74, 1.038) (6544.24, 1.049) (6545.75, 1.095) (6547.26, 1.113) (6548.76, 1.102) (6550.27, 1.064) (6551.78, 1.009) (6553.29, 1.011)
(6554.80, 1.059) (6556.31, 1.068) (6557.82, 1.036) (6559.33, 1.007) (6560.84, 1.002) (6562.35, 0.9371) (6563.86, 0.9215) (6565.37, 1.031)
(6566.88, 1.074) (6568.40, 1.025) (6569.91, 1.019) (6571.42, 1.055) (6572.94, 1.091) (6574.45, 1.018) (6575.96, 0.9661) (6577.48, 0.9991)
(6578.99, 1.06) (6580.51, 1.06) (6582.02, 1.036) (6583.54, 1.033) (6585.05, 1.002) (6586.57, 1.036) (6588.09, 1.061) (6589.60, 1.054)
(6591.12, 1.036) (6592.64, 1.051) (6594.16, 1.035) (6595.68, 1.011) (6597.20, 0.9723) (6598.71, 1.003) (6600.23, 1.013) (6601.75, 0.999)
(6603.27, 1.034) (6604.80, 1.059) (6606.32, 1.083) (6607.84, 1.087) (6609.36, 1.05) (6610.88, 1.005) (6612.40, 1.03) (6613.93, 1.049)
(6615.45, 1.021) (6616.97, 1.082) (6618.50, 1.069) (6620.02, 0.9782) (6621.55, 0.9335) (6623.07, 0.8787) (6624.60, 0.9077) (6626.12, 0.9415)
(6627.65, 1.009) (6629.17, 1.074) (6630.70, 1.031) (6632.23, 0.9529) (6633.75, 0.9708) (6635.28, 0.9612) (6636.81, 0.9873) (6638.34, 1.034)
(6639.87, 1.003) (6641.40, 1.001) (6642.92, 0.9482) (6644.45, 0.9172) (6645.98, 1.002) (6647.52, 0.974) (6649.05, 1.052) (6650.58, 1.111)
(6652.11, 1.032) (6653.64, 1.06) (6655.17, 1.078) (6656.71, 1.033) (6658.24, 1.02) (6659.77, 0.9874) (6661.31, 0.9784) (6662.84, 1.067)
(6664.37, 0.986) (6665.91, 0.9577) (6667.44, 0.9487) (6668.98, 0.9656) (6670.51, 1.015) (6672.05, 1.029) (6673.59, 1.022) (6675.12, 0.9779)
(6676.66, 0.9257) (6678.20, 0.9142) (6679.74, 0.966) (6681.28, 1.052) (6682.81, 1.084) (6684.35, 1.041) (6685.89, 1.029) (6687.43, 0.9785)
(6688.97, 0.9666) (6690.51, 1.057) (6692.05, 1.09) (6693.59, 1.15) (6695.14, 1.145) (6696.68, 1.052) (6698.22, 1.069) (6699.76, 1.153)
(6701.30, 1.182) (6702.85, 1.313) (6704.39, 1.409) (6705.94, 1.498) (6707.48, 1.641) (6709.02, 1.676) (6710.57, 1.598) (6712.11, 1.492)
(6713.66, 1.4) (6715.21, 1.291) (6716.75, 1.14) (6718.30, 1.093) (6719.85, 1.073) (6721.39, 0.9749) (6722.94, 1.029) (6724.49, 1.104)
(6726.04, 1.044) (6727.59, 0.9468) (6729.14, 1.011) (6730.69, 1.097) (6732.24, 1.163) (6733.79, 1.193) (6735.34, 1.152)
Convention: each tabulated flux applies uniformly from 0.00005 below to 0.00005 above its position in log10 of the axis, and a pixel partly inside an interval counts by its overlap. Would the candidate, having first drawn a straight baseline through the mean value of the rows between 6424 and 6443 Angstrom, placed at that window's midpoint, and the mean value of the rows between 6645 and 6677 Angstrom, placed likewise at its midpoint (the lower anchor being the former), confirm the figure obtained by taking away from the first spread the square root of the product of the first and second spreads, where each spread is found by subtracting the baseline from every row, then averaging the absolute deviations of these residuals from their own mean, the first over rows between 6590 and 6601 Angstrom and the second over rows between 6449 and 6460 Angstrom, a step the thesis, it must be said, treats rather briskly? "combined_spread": -0.013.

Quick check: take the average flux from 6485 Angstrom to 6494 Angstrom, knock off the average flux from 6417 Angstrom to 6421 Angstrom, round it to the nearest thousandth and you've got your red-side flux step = -0.081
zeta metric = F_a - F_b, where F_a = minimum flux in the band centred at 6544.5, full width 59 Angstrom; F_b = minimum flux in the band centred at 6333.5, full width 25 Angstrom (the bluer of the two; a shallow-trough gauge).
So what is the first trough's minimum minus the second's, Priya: 0.016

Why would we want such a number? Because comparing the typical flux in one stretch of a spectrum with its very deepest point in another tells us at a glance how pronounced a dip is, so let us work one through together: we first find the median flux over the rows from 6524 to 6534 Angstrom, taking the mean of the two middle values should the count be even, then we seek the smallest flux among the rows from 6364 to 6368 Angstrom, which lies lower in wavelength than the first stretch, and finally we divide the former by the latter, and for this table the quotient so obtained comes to 1.24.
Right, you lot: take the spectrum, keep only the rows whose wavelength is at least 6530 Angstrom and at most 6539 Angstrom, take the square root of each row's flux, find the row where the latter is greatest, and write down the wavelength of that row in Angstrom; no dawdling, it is 6530.69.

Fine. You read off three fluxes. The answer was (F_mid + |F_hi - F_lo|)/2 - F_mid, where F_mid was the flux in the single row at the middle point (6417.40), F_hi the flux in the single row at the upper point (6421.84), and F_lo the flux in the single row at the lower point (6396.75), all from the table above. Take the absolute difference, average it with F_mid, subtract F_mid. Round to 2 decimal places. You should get -0.52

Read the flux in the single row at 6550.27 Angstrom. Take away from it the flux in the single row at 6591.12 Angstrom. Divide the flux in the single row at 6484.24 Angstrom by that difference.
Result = 37.5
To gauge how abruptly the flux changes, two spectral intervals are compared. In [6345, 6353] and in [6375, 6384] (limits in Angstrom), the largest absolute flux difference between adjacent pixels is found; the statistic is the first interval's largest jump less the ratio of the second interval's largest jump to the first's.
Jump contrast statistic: -1.48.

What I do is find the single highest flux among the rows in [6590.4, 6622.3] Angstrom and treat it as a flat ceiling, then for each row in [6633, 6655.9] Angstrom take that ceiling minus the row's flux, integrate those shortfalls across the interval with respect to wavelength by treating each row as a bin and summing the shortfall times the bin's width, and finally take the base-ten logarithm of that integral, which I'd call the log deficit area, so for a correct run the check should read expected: 0.25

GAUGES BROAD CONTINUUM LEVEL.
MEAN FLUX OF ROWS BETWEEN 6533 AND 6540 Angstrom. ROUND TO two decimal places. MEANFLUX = 0.95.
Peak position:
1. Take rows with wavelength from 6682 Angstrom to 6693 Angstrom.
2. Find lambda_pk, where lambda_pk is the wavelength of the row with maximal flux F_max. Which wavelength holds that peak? 6692.05 Angstrom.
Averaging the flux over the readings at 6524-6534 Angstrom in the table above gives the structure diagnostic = 1.08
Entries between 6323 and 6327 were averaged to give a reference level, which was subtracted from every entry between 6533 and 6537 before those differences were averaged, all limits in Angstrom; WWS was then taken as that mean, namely -0.13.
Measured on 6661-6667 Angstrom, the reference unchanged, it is -0.09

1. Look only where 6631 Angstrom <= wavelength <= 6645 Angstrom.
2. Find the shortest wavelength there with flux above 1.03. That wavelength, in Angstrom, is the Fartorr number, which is 6638.34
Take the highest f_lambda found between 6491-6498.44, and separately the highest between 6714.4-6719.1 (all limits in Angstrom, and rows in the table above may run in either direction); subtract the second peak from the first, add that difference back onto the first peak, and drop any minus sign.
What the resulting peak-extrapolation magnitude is 0.73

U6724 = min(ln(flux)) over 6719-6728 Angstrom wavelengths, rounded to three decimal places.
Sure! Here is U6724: -0.055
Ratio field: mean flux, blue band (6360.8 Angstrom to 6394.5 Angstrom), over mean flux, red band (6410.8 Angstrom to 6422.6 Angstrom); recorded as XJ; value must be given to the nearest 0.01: 0.92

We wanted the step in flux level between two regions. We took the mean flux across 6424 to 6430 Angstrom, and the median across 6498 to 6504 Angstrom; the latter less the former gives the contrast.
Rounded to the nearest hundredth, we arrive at -0.11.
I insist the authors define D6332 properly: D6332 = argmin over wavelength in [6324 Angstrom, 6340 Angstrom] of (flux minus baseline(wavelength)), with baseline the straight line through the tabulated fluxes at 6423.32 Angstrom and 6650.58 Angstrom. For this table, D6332 6333.73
